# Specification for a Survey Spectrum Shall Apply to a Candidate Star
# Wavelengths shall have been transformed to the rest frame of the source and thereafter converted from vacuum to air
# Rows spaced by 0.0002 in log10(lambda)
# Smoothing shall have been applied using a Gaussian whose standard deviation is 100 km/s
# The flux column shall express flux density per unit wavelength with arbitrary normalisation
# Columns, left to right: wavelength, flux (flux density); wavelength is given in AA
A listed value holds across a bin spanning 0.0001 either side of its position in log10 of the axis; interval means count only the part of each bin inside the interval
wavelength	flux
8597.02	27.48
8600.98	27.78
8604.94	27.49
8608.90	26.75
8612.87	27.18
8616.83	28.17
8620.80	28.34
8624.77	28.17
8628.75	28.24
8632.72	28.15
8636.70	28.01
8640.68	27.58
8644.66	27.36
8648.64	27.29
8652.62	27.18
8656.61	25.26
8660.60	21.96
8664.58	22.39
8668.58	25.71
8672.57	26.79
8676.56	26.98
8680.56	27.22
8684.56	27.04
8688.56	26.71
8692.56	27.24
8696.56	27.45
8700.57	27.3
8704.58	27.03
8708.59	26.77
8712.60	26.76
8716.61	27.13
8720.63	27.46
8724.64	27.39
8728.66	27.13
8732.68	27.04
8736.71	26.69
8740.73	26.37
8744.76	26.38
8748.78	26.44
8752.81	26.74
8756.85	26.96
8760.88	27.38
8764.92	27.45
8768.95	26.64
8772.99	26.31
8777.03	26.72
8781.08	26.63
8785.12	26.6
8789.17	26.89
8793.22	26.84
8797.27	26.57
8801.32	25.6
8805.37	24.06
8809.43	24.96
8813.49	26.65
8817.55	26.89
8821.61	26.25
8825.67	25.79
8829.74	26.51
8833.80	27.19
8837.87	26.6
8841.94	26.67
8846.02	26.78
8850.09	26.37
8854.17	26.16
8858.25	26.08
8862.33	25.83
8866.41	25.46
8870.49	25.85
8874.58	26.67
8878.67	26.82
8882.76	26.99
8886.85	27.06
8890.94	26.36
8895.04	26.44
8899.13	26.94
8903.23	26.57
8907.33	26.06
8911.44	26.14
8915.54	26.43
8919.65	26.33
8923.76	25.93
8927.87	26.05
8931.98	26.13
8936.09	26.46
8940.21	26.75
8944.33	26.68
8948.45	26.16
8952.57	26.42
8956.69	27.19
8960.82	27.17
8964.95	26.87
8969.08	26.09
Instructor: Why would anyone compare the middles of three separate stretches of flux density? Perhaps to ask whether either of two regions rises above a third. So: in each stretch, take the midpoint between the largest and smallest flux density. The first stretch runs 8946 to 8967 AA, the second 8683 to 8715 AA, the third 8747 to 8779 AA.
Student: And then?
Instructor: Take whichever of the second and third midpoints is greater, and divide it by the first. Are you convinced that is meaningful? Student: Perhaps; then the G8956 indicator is 1.02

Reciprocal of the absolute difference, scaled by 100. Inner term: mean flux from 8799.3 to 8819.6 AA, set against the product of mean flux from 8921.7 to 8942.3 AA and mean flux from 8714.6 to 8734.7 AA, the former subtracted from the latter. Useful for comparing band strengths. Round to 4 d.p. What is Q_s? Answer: 0.1450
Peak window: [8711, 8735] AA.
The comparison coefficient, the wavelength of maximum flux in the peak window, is 8720.63 AA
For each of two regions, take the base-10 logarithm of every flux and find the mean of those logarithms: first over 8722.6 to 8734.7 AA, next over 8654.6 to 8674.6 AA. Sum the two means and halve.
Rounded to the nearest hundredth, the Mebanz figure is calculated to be 1.41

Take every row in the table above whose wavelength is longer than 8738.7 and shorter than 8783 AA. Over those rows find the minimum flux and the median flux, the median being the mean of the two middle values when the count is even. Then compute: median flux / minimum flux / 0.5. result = 2.03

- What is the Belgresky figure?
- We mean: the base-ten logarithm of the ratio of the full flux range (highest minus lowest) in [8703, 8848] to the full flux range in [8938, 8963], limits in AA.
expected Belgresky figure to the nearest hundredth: 0.52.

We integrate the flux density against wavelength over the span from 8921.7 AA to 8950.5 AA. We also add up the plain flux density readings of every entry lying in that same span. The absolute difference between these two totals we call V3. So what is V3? 574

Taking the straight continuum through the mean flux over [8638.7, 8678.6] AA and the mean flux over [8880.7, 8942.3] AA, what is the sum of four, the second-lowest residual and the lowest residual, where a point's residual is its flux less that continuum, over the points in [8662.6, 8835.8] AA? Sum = -1.6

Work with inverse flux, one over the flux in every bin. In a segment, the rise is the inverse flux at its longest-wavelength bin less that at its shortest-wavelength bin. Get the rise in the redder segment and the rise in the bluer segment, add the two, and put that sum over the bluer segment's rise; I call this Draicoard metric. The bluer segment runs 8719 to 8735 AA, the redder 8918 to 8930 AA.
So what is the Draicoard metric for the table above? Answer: 1.7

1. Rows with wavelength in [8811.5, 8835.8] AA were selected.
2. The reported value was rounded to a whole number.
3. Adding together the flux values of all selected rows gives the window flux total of 159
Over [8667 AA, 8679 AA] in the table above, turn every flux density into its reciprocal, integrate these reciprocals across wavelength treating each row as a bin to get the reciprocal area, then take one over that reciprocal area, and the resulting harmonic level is 2.21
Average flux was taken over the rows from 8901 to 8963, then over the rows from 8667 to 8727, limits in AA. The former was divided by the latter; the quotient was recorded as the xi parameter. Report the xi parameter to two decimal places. 0.98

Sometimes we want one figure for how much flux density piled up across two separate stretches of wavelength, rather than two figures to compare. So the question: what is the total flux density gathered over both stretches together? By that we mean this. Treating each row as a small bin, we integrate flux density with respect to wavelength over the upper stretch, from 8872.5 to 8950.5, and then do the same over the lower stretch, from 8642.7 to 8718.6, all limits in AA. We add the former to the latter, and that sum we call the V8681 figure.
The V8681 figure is 4069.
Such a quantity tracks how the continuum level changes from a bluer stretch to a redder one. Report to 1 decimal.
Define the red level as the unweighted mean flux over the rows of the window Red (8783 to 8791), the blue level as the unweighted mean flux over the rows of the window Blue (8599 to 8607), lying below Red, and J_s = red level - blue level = -0.9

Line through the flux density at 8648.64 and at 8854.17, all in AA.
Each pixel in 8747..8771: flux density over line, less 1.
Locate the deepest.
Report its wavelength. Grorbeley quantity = 8748.78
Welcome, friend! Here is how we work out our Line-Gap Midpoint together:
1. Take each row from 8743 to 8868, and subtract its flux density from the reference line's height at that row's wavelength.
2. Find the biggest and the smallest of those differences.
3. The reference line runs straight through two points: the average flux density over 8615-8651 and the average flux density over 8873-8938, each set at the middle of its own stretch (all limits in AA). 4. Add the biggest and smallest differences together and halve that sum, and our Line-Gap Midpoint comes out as 1.3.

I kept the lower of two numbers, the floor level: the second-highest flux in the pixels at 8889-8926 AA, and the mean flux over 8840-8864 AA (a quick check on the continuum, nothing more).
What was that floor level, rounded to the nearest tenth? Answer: 26.3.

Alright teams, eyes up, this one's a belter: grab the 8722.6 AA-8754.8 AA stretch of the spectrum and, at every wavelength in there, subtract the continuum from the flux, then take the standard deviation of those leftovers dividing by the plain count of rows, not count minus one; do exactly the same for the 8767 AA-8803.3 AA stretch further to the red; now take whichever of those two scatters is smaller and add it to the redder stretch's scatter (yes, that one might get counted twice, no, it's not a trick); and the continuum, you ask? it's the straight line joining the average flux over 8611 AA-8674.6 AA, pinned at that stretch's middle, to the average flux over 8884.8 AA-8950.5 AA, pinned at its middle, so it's 0.71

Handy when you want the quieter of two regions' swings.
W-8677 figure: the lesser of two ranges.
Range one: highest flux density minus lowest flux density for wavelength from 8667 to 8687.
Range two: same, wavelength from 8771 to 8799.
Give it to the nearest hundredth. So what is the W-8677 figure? 0.58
